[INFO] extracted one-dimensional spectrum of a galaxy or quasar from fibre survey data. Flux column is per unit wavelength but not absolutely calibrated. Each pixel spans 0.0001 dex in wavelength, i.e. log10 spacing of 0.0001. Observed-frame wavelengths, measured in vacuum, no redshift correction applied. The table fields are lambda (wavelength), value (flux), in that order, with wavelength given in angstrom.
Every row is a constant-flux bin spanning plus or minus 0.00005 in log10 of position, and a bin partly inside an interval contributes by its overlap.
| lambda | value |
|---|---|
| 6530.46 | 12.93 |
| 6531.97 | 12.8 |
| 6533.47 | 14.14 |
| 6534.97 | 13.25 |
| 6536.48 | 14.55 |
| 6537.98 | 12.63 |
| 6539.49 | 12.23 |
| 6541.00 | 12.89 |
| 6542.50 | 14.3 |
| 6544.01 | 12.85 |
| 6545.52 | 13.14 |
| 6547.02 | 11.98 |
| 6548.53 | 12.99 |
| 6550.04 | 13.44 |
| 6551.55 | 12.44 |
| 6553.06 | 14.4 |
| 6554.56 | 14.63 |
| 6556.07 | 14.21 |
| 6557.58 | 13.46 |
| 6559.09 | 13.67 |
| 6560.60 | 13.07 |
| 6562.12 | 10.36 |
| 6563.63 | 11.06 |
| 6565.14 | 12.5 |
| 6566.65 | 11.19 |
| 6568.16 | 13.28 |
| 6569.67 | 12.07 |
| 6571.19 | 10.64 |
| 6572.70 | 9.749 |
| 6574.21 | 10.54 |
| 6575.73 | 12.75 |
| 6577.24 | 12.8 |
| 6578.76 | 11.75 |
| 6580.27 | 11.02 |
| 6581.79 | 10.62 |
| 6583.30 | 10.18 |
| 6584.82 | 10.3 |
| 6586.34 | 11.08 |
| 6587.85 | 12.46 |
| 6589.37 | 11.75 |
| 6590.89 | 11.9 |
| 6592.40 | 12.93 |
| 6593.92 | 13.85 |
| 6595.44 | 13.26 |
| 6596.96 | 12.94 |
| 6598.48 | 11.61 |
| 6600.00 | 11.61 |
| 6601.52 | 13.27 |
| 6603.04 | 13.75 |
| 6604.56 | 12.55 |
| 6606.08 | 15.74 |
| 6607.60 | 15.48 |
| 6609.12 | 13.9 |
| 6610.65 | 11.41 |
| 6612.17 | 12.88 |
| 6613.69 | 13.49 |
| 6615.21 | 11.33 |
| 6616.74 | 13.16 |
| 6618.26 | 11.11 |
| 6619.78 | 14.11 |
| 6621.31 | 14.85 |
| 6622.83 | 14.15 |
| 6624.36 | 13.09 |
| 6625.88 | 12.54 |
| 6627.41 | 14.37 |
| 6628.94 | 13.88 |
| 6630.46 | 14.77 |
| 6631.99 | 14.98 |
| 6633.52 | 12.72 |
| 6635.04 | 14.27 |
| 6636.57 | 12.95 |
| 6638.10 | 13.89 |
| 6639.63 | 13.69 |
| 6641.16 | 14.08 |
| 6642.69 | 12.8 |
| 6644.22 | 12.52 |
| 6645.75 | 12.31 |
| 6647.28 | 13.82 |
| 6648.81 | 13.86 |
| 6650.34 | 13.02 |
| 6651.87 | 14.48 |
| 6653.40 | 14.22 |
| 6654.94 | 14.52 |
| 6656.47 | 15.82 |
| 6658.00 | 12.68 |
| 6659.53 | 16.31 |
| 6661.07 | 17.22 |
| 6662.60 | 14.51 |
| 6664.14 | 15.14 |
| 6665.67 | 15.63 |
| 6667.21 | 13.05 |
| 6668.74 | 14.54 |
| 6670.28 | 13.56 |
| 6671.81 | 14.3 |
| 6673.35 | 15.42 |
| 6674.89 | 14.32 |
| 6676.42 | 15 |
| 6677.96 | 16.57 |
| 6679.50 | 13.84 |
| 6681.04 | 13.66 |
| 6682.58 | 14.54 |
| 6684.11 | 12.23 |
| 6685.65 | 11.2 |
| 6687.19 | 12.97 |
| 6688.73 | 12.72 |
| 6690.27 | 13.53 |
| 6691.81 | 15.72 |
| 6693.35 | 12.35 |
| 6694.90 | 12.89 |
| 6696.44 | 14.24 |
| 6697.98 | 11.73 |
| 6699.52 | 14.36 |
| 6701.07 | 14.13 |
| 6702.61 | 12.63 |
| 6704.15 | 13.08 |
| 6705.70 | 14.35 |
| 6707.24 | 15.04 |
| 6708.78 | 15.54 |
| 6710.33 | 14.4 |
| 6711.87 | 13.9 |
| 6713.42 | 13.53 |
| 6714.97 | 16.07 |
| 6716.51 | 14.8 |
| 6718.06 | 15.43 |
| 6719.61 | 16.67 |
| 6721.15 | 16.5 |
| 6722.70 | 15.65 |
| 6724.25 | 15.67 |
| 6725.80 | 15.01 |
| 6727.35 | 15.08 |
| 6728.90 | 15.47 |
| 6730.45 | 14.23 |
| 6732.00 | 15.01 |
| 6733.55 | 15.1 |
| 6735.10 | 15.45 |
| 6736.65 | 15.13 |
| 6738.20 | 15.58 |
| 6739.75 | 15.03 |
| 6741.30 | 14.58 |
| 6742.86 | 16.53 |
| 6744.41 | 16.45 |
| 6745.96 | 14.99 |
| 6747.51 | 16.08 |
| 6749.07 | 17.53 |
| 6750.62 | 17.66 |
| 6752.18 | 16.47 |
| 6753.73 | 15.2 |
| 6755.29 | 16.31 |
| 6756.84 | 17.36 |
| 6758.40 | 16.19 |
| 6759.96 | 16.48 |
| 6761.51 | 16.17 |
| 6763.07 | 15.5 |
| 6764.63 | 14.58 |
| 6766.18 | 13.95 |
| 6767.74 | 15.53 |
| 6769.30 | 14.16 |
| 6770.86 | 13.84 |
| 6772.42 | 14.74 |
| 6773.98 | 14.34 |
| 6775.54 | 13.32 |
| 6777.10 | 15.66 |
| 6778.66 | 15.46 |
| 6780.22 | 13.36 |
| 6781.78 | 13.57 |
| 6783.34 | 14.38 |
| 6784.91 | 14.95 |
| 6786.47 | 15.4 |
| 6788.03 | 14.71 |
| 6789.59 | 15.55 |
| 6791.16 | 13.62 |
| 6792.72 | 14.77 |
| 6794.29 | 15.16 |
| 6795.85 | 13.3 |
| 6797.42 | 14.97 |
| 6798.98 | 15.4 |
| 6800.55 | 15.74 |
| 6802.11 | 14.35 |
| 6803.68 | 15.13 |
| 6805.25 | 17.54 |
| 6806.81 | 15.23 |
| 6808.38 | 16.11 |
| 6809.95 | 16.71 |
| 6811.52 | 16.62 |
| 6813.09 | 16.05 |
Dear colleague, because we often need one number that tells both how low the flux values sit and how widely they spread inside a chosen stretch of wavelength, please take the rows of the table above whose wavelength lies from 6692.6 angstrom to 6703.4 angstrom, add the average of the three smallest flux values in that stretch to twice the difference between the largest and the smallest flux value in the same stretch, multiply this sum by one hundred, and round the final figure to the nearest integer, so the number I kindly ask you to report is 1750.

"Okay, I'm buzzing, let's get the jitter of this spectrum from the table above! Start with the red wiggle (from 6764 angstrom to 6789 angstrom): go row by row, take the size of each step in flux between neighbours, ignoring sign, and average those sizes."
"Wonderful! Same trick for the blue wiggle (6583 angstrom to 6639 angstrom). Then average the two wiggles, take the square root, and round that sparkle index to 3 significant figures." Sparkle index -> 1.02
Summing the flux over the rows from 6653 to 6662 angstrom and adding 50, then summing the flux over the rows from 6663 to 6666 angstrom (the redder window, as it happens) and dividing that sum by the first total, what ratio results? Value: 0.2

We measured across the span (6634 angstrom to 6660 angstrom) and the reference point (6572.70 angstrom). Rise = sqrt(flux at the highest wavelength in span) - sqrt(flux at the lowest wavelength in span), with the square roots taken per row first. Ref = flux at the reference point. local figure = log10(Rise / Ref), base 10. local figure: -1.57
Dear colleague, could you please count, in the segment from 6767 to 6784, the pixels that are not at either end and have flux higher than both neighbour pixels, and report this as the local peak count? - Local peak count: 2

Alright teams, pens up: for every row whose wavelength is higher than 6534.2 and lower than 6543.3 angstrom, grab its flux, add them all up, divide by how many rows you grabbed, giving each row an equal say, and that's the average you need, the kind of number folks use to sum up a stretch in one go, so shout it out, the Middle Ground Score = 13.3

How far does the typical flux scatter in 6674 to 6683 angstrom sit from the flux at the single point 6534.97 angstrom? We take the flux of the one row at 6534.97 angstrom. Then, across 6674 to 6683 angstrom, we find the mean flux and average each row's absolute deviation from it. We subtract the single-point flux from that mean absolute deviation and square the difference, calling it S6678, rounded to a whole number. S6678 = 156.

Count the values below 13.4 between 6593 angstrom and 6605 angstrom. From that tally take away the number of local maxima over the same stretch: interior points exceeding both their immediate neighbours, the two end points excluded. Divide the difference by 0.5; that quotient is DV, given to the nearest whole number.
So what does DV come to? 10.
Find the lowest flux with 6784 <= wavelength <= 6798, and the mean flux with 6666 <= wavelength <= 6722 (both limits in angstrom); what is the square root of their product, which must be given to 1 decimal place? 13.7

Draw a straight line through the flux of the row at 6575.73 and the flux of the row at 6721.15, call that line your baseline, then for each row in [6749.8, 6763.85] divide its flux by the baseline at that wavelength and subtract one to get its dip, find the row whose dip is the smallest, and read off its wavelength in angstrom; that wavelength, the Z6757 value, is 6753.73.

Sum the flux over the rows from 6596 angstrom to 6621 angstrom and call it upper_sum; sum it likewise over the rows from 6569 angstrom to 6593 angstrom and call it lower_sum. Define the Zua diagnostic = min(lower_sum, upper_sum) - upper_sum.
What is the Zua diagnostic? -26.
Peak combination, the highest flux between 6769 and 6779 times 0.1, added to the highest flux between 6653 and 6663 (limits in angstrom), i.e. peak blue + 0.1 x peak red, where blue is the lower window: 18.8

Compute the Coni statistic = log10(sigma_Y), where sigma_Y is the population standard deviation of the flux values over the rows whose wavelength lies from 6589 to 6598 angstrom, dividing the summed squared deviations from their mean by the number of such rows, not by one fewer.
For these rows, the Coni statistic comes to -0.13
